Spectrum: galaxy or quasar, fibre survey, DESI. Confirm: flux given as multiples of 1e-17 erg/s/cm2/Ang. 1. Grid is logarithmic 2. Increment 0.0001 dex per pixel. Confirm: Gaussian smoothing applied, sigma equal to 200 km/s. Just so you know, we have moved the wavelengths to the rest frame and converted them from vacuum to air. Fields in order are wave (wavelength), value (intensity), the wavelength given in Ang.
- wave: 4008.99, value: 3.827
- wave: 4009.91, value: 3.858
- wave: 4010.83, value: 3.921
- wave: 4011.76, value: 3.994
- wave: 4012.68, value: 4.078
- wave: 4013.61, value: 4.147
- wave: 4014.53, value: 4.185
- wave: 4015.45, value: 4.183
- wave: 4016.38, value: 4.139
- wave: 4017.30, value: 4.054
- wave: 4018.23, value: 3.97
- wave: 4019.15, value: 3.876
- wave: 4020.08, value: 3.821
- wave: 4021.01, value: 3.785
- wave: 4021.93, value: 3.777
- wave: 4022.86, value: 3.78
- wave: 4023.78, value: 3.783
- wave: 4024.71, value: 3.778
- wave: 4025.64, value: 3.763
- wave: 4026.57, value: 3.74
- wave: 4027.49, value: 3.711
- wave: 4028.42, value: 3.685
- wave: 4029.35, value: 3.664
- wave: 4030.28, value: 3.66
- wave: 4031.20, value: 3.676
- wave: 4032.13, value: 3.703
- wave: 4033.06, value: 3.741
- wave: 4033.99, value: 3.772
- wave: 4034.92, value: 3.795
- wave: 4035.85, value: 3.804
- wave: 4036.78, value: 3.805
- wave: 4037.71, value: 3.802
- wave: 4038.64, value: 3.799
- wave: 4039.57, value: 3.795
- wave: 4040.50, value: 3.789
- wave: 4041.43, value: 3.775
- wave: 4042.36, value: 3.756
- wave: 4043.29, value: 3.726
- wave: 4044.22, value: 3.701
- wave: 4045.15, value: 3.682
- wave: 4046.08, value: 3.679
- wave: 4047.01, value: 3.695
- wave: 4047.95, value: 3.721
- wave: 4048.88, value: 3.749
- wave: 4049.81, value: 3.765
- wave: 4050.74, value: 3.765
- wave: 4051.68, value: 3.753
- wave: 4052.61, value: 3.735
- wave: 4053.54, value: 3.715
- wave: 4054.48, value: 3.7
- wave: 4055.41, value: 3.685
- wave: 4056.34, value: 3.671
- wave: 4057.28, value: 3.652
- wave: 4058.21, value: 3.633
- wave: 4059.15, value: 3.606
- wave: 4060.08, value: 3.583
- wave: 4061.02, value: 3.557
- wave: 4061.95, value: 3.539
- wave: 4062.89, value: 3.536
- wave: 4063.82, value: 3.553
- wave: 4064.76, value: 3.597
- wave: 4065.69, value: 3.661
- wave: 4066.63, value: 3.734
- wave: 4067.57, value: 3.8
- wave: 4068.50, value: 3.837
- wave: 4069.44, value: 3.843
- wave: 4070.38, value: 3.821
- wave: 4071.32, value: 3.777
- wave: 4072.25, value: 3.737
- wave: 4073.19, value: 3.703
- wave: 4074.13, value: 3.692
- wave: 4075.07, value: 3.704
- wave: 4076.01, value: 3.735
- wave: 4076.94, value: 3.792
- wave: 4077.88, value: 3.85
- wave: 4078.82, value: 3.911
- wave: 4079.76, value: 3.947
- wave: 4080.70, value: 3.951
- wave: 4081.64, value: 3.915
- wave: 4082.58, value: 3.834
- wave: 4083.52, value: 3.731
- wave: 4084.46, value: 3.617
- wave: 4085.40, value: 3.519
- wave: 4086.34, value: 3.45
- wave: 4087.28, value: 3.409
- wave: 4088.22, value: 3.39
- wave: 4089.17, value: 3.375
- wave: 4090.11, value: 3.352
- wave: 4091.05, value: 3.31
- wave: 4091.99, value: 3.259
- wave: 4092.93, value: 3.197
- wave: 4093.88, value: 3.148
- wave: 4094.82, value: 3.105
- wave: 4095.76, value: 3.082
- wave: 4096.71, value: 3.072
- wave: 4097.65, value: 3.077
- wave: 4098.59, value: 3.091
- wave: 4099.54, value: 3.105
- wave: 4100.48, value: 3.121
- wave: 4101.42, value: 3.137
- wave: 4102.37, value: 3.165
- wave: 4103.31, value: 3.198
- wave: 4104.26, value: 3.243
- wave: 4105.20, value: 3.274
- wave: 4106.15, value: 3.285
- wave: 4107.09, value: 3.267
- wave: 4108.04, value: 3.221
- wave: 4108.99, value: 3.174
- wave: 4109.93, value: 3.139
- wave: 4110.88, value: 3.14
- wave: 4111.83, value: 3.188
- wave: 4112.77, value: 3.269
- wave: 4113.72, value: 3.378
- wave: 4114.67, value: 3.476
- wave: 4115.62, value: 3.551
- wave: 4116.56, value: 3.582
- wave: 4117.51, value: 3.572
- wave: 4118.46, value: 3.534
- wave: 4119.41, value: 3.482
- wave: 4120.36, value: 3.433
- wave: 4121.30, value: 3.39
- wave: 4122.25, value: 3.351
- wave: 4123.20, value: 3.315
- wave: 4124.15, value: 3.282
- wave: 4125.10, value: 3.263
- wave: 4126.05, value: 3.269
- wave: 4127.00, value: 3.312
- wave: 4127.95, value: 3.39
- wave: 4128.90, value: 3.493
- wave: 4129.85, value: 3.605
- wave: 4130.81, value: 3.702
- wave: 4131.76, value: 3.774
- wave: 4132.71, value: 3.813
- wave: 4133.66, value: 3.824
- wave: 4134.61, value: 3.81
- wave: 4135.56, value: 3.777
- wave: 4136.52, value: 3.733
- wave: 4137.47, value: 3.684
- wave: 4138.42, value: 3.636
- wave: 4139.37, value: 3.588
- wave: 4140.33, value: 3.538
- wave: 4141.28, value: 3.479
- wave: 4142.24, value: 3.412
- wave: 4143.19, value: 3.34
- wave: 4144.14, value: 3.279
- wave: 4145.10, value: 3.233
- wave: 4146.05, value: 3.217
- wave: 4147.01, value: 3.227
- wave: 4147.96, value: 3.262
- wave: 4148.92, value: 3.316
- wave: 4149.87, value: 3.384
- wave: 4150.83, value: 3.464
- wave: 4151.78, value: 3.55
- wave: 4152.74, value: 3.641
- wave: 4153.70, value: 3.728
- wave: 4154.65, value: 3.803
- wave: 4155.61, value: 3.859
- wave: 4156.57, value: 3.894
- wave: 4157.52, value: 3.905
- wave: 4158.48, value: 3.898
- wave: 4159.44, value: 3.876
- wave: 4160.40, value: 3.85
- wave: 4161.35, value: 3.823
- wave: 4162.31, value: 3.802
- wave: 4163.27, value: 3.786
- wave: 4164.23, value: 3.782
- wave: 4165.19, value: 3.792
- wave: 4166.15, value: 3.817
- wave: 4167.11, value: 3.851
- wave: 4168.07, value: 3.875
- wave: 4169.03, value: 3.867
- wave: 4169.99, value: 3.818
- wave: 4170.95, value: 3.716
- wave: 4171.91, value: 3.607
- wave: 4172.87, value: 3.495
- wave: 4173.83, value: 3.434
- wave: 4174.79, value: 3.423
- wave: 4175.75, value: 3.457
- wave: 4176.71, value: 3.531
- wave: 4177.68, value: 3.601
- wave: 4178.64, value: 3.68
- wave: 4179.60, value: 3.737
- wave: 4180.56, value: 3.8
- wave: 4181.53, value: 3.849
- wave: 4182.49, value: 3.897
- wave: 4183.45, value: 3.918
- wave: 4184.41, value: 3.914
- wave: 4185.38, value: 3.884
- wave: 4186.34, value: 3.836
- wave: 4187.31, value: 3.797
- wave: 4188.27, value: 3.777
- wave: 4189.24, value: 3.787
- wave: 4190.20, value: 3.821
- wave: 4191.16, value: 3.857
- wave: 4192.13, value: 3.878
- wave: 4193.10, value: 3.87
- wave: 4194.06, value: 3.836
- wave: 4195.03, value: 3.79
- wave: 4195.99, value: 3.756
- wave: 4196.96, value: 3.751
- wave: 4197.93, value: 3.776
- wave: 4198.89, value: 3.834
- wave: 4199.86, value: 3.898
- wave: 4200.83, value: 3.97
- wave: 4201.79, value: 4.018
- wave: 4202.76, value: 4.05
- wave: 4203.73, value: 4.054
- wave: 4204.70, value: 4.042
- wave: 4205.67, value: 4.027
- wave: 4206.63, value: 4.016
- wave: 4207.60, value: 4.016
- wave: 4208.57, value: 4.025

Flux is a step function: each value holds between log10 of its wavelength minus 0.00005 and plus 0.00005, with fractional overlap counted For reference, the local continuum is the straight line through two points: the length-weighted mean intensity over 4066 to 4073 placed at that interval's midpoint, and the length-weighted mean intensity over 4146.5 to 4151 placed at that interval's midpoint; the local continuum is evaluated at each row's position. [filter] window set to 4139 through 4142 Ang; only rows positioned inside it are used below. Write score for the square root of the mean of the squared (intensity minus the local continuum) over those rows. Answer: 0.17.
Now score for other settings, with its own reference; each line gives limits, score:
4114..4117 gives 0.05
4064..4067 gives 0.15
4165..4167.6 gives 0.61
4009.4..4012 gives 0.21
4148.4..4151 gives 0.10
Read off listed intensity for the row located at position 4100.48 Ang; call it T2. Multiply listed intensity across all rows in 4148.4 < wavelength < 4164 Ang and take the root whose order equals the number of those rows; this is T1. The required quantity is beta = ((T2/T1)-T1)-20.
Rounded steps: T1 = 3.72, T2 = 3.121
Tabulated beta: -22.9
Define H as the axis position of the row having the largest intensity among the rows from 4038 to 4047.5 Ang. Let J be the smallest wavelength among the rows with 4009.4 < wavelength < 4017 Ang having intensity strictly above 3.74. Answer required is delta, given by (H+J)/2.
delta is 4024.3 Ang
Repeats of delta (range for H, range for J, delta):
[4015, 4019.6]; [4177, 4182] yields 4098.0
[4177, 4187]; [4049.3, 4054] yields 4116.6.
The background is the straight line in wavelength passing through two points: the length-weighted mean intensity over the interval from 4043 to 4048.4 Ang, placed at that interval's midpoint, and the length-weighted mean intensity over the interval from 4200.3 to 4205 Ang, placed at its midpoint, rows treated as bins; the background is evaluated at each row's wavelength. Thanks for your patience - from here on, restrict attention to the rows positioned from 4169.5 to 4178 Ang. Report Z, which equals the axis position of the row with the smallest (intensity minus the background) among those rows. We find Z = 4174.79 Ang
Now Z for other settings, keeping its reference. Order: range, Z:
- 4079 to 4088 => 4087.28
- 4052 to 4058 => 4057.28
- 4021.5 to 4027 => 4026.57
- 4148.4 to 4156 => 4148.92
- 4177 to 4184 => 4177.68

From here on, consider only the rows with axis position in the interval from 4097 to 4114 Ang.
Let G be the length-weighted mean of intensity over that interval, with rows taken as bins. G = 3.19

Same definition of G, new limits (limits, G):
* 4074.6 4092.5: 3.63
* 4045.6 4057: 3.72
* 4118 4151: 3.47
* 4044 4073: 3.69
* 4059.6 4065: 3.56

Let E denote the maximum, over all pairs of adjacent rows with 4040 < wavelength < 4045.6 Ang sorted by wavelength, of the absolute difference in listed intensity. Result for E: 0.030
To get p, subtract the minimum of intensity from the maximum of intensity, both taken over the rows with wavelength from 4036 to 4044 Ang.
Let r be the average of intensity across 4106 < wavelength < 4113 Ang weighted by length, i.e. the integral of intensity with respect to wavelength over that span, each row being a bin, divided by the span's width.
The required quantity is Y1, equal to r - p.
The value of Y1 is 3.1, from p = 0.08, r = 3.2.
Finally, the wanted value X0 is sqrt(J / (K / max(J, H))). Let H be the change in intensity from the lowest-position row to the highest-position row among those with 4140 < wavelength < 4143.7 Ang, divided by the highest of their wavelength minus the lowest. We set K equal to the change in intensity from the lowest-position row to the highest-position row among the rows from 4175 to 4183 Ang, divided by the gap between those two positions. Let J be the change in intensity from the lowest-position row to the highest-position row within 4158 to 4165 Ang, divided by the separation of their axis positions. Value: 0.08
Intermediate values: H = -0.069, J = -0.020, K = 0.065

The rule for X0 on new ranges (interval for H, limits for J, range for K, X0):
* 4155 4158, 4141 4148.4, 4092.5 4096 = 0.14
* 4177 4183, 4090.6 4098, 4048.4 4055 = 0.50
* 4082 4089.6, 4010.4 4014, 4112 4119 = 0.38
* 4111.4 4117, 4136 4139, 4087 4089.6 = 0.49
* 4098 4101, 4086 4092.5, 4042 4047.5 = 0.20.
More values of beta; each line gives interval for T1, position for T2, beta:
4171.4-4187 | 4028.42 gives -22.7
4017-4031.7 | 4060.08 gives -22.8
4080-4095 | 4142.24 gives -22.5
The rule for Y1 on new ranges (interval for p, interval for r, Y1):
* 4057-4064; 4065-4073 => 3.7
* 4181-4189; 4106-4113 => 3.1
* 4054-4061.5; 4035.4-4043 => 3.6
